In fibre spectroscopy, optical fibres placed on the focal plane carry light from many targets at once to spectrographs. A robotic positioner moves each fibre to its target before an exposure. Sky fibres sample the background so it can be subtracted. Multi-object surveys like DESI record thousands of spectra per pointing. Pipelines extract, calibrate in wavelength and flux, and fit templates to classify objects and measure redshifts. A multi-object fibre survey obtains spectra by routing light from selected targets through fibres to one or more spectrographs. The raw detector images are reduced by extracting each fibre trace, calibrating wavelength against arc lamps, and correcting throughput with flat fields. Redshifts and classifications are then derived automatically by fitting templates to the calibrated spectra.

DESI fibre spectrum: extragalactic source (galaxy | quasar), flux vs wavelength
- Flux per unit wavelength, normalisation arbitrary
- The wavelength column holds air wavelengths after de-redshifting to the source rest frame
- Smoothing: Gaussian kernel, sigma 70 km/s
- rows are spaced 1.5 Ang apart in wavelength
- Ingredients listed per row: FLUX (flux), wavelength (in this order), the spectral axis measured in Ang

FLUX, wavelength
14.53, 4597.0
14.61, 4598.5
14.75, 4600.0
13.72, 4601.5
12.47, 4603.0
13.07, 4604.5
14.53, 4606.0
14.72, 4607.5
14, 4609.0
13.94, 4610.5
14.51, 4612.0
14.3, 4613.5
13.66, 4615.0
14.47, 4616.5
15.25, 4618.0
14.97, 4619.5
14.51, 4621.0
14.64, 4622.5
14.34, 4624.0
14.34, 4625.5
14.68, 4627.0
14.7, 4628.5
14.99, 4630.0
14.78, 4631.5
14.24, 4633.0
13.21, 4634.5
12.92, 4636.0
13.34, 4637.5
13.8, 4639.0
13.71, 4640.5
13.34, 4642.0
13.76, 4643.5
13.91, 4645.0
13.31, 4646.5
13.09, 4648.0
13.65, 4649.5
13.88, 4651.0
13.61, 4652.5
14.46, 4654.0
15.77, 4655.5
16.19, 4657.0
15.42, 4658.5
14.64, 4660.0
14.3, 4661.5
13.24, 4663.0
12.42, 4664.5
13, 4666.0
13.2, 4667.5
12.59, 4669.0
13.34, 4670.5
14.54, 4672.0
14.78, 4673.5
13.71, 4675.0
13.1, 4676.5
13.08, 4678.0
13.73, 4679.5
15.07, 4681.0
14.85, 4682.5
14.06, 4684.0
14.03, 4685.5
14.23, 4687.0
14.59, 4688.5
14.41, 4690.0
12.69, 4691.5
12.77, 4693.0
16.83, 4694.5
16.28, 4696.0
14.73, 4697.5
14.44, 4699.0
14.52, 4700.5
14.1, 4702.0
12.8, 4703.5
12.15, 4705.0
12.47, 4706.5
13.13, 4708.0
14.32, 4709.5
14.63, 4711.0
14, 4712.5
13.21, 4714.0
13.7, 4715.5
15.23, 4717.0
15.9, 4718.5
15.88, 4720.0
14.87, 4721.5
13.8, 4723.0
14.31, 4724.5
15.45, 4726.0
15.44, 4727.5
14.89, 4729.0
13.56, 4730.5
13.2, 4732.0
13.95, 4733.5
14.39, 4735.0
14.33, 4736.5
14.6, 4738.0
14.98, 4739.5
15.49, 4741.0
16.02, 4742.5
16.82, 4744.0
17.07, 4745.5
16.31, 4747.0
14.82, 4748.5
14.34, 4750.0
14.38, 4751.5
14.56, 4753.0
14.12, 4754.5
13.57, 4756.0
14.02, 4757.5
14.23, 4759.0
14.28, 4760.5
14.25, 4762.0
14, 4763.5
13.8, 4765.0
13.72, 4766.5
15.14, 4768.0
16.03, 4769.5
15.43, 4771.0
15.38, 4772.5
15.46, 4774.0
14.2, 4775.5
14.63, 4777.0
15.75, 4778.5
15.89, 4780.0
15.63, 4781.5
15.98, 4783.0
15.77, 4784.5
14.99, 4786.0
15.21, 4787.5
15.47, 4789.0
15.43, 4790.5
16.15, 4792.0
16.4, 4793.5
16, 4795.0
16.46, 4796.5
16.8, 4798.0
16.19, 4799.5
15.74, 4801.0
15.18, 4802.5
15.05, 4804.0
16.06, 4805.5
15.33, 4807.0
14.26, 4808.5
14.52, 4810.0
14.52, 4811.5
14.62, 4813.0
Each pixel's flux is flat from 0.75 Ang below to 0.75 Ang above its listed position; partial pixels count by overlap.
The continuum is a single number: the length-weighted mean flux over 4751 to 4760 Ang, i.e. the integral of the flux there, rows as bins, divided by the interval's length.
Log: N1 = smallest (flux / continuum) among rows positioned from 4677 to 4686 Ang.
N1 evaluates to 0.92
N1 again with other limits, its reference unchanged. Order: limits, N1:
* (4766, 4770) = 0.97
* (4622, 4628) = 1.01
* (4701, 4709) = 0.86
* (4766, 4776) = 0.97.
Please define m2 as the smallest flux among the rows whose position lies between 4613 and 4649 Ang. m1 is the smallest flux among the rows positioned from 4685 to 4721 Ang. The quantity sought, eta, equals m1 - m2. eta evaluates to -0.8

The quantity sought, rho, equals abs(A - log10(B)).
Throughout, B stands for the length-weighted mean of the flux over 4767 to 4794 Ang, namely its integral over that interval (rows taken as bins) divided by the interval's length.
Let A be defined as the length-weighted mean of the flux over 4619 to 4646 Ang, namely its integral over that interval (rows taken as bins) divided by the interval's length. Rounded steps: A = 14.1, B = 15.5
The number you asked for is 12.9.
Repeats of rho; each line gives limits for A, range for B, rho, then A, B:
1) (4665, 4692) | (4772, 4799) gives 12.6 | 13.8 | 15.7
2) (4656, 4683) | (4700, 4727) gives 12.8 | 14.0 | 14.1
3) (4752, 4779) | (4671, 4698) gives 13.4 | 14.6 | 14.3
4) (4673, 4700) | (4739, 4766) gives 13.1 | 14.3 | 14.8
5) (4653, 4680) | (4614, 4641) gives 12.8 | 14.0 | 14.3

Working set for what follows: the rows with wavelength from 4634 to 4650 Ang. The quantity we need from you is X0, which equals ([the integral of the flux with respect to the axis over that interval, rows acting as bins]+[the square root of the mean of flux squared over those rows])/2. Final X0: 114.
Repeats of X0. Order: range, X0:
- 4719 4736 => 131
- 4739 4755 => 131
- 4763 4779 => 126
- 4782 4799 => 143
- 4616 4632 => 125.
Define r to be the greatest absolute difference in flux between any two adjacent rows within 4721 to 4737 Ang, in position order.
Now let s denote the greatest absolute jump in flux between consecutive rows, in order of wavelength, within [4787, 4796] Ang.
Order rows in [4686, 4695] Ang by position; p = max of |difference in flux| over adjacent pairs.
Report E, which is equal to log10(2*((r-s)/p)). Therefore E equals -0.5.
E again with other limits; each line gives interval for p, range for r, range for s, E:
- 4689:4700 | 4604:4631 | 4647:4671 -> -1.1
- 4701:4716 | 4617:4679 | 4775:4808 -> -0.5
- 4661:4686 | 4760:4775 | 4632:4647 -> -0.2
